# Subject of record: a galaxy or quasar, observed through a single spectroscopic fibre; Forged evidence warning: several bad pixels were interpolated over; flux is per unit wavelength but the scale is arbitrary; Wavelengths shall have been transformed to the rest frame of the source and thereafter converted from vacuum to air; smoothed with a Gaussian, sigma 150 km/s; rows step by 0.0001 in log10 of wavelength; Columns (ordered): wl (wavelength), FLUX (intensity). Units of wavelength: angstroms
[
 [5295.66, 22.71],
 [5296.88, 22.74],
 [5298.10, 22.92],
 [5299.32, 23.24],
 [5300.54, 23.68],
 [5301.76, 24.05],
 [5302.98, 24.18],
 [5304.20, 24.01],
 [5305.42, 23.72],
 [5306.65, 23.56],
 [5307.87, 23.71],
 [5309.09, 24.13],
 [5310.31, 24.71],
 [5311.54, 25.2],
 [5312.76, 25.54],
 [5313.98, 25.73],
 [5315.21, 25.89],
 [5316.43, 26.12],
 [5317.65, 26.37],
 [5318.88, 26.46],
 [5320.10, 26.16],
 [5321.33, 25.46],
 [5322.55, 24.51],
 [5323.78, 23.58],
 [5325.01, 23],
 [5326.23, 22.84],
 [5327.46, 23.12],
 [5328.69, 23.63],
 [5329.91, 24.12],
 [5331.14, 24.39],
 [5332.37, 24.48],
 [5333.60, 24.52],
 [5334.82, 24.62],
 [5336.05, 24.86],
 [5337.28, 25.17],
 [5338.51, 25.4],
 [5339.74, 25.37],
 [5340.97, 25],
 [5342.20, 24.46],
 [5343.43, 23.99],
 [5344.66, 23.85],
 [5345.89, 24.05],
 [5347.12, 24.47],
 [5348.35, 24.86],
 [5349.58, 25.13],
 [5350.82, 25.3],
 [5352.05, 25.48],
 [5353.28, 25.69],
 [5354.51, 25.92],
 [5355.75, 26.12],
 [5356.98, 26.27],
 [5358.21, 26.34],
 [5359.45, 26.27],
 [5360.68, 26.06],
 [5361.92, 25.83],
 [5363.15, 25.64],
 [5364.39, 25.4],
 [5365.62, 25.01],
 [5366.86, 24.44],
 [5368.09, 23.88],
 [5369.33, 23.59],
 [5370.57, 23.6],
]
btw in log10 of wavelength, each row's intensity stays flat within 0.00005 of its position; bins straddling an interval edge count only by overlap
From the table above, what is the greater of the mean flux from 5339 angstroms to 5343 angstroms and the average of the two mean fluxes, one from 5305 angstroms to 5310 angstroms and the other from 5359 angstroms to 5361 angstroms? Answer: 25.0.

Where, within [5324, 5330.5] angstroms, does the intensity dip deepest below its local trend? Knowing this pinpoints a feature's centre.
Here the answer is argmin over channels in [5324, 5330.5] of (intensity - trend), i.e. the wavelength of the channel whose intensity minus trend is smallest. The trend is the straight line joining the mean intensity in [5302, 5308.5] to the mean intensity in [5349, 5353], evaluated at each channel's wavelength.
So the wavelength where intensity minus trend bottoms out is 5326.23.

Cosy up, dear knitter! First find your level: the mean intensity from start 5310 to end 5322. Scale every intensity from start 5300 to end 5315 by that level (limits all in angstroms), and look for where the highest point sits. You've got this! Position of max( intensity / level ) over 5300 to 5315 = 5313.98 angstroms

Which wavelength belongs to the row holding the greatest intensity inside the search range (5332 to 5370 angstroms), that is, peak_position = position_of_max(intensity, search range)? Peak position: 5358.21 angstroms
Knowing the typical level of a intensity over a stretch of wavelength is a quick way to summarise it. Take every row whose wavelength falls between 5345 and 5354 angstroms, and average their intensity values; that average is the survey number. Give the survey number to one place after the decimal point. 25.0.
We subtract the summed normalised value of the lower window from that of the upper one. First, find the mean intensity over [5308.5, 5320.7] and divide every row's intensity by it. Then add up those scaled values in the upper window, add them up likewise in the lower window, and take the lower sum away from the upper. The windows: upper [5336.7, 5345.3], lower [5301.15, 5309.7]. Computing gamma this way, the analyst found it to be 0.23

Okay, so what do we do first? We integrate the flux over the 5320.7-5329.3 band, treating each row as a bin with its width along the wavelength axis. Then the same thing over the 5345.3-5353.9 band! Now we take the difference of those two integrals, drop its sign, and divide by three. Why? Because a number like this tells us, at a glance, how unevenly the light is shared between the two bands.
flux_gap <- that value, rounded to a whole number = 4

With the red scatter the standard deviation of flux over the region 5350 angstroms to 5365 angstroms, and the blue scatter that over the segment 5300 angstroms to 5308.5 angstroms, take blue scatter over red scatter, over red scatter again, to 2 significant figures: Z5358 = 1.8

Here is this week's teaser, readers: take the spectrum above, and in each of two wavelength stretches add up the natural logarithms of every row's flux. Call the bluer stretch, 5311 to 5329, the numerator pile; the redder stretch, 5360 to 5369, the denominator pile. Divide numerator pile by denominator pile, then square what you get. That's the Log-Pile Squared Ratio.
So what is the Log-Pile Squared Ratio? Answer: 4.6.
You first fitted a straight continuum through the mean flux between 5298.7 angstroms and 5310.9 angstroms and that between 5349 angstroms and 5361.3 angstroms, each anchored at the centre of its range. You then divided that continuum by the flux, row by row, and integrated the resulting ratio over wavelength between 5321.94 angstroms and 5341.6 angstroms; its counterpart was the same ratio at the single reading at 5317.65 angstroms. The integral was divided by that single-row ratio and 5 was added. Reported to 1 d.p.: 26.8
